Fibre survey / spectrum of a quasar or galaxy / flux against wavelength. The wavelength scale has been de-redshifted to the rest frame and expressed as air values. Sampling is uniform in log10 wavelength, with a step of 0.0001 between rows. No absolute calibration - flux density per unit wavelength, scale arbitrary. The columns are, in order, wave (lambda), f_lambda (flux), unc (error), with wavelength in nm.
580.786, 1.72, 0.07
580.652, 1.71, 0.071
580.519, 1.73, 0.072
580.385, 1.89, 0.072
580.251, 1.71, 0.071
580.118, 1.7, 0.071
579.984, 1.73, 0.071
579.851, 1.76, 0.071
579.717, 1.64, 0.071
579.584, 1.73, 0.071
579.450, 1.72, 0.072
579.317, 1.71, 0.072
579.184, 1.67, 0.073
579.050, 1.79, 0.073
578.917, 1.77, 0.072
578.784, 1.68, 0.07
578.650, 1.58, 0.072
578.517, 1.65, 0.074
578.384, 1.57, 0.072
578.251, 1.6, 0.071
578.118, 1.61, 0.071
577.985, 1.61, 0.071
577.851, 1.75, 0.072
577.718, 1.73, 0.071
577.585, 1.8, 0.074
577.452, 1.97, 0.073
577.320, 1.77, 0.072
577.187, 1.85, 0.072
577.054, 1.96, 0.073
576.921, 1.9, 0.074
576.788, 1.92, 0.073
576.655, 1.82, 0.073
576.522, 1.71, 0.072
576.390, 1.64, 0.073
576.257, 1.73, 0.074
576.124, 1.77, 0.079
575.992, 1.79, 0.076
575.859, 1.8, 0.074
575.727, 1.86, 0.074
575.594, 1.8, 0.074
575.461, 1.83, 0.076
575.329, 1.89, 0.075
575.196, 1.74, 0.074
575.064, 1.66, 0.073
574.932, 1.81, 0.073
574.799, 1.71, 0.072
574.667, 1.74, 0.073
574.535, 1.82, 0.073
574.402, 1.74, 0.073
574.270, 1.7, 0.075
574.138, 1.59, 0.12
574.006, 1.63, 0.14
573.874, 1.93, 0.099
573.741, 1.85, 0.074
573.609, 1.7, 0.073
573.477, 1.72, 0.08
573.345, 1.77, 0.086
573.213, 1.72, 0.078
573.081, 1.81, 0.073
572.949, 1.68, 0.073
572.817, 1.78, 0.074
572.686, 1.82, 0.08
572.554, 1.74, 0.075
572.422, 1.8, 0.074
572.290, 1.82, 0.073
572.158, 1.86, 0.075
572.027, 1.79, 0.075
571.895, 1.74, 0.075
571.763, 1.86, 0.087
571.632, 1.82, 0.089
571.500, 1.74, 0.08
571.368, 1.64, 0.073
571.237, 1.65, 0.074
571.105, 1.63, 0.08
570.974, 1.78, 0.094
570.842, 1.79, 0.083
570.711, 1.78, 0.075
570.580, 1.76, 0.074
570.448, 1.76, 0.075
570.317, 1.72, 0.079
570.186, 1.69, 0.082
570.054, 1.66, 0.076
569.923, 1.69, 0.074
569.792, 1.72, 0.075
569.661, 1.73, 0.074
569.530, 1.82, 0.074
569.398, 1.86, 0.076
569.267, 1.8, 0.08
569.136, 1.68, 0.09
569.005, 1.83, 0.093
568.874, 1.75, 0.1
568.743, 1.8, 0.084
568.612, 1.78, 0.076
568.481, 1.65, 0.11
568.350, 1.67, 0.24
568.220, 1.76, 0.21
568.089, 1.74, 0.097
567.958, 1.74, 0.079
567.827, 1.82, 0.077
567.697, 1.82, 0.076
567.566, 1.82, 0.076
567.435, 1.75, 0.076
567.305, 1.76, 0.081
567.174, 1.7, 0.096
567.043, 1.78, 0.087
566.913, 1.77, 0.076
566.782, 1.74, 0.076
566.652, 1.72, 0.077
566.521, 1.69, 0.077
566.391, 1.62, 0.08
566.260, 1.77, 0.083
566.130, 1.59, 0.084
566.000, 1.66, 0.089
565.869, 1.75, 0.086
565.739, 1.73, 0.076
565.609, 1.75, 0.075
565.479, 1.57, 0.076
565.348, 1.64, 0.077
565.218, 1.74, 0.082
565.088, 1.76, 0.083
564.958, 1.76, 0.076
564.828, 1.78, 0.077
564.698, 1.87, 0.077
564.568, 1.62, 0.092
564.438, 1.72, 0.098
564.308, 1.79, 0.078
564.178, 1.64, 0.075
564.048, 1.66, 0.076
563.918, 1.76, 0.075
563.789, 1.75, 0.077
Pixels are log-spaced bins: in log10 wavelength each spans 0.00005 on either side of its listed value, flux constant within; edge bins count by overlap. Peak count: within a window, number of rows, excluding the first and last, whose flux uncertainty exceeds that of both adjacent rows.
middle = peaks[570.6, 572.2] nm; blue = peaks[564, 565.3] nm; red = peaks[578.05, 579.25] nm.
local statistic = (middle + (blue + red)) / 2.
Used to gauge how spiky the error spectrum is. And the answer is 2.5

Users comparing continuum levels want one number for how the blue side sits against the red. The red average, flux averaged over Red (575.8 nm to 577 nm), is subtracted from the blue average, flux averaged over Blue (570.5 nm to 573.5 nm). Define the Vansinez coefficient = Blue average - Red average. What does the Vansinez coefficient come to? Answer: -0.026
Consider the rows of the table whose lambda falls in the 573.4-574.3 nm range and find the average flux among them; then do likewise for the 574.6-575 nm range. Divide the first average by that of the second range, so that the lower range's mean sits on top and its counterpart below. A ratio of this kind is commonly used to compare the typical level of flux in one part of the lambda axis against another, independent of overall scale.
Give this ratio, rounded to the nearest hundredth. 0.99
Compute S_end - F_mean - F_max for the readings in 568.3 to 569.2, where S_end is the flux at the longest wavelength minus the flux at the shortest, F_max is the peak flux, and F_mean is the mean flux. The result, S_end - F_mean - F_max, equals -3.56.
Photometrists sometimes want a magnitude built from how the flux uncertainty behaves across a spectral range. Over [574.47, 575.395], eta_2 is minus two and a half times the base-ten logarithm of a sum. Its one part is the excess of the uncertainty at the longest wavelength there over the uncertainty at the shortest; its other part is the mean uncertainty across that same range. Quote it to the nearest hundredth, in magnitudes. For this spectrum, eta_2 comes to 2.81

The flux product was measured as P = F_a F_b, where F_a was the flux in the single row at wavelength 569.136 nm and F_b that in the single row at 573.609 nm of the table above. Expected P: 2.9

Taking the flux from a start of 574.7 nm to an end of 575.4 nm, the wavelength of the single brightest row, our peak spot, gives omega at 575.329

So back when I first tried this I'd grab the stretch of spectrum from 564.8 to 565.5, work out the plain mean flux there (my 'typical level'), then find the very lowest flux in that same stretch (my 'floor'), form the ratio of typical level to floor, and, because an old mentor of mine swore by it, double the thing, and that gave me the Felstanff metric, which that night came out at 2.18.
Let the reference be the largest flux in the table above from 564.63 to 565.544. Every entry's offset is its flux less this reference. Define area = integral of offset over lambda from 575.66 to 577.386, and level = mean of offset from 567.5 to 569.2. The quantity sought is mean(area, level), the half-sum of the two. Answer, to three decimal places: -0.108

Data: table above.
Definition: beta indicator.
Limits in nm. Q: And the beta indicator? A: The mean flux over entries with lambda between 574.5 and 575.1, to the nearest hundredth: 1.75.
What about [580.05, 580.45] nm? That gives 1.77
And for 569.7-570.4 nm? 1.70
